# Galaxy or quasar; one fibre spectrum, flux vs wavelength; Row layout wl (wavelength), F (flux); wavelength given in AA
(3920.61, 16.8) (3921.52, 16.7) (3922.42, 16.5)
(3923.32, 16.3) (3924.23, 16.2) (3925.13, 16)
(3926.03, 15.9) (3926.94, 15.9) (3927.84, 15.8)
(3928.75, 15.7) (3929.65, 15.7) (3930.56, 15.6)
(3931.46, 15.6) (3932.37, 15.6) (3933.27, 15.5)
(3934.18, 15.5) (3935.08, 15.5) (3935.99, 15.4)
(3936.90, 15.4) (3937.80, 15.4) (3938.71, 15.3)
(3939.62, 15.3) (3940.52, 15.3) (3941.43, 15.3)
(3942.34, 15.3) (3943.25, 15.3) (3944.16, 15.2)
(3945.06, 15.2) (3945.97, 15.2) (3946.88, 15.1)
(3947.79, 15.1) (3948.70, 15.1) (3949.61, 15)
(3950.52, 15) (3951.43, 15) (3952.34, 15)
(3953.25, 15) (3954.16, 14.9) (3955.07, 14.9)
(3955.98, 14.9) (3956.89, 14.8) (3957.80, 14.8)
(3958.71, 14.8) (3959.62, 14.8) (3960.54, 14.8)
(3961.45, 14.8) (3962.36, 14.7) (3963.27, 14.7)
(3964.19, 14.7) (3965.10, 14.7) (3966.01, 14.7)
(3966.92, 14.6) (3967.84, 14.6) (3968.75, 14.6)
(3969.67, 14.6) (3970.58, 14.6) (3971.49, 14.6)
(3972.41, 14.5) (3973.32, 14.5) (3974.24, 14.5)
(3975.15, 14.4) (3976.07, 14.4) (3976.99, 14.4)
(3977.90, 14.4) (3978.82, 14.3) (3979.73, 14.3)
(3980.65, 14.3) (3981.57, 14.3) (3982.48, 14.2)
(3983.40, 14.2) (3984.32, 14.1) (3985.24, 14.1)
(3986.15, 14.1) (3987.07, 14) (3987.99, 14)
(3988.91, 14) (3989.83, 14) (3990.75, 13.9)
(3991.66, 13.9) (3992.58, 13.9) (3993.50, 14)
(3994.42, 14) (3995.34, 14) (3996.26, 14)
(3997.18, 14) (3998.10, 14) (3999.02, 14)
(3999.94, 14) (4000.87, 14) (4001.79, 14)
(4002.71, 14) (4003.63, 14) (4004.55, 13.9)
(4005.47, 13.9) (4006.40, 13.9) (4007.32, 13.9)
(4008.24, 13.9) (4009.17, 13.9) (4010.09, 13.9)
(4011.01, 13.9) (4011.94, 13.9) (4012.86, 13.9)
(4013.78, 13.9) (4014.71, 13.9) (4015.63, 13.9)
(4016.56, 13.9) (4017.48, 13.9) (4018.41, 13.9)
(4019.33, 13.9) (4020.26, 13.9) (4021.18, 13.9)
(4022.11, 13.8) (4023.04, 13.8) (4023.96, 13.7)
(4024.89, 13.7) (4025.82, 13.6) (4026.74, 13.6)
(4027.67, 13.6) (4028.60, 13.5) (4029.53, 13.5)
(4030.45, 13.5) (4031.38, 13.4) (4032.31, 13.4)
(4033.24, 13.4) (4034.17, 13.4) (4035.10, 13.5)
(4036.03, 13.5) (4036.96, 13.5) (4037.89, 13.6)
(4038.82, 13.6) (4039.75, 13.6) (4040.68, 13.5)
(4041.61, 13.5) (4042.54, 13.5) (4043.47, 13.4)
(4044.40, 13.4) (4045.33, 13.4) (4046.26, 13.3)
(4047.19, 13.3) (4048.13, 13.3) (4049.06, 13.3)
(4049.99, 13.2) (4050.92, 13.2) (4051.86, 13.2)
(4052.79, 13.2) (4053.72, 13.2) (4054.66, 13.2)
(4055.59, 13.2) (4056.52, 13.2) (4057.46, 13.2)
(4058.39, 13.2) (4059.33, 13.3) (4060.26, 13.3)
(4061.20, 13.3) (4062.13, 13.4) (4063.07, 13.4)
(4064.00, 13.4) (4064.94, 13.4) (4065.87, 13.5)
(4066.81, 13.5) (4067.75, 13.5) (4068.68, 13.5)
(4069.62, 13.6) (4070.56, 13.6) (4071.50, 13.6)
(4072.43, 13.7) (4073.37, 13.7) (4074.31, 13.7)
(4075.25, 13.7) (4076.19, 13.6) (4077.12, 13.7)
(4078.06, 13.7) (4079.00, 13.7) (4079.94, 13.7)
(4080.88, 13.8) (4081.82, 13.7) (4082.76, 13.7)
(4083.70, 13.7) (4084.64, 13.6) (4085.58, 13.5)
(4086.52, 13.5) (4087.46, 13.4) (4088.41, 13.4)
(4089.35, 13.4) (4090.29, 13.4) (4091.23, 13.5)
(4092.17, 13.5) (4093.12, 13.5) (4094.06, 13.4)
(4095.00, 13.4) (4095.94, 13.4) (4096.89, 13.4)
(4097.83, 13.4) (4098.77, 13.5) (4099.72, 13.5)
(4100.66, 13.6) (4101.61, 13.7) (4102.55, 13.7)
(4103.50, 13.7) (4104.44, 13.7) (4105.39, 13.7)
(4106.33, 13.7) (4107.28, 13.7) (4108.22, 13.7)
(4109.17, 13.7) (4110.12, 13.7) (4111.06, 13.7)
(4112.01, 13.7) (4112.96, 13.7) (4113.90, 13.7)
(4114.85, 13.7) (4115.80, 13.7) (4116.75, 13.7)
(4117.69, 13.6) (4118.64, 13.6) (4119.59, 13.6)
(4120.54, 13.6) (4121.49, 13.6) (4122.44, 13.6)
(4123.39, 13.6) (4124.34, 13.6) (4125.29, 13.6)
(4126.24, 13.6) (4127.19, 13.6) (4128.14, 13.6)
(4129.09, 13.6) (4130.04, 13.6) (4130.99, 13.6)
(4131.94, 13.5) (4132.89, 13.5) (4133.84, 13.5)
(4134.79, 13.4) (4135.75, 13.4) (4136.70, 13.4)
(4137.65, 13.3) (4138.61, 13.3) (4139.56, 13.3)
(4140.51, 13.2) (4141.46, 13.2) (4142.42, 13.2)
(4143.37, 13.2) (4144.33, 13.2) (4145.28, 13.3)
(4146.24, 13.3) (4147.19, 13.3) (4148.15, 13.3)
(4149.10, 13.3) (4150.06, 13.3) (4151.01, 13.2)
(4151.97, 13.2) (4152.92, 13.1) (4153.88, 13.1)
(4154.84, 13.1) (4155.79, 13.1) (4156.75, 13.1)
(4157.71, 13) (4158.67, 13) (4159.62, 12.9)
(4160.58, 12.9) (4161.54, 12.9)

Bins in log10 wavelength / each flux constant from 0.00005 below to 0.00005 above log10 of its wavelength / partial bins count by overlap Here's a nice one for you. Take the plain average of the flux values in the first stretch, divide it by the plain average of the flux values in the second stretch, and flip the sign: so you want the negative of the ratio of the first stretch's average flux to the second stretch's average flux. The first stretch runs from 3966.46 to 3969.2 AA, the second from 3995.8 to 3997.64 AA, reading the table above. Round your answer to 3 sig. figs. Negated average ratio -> -1.04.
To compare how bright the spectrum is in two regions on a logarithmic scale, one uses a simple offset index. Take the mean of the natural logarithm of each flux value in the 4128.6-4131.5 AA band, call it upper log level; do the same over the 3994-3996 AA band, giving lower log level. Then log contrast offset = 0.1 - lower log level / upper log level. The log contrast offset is -0.91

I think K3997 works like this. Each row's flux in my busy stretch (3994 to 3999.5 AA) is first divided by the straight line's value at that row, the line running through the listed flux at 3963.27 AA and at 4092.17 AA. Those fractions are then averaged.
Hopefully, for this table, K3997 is 0.973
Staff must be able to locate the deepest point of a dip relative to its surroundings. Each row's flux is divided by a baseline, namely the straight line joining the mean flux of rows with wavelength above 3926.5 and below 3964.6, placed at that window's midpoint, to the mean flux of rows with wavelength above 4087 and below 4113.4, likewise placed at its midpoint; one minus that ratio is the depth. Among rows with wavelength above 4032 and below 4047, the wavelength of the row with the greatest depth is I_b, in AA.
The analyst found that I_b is 4032.31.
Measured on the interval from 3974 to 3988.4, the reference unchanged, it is 3987.07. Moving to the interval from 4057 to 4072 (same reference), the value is 4057.46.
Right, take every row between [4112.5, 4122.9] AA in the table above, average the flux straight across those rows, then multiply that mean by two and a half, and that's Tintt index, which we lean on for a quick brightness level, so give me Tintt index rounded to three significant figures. 34.1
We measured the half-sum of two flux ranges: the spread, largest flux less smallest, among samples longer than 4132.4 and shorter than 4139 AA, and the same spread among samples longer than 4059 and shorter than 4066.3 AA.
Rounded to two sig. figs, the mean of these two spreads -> 0.20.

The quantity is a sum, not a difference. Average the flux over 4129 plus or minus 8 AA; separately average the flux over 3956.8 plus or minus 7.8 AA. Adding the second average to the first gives 28.4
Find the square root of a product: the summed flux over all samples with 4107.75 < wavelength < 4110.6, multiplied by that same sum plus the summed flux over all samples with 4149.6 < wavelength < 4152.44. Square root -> 57.6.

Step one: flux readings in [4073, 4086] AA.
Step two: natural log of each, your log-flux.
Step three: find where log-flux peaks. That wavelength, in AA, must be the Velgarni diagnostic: 4080.88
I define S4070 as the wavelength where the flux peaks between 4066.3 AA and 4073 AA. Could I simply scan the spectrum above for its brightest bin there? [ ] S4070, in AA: 4072.43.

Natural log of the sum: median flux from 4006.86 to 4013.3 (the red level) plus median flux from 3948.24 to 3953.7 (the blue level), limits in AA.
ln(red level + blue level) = 3.36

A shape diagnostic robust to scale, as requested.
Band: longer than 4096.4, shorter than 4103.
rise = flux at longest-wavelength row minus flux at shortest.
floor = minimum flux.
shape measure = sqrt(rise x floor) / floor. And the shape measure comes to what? 0.15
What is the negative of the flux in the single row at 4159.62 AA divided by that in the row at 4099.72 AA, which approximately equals -0.96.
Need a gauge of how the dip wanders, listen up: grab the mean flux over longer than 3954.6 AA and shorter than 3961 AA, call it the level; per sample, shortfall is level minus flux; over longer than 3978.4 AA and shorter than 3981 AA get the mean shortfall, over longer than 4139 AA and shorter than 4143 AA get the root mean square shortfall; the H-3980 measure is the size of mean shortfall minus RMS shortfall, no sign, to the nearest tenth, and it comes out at 1.1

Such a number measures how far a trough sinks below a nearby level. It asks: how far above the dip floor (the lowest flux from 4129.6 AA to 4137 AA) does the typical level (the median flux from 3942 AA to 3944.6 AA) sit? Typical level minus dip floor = 1.9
